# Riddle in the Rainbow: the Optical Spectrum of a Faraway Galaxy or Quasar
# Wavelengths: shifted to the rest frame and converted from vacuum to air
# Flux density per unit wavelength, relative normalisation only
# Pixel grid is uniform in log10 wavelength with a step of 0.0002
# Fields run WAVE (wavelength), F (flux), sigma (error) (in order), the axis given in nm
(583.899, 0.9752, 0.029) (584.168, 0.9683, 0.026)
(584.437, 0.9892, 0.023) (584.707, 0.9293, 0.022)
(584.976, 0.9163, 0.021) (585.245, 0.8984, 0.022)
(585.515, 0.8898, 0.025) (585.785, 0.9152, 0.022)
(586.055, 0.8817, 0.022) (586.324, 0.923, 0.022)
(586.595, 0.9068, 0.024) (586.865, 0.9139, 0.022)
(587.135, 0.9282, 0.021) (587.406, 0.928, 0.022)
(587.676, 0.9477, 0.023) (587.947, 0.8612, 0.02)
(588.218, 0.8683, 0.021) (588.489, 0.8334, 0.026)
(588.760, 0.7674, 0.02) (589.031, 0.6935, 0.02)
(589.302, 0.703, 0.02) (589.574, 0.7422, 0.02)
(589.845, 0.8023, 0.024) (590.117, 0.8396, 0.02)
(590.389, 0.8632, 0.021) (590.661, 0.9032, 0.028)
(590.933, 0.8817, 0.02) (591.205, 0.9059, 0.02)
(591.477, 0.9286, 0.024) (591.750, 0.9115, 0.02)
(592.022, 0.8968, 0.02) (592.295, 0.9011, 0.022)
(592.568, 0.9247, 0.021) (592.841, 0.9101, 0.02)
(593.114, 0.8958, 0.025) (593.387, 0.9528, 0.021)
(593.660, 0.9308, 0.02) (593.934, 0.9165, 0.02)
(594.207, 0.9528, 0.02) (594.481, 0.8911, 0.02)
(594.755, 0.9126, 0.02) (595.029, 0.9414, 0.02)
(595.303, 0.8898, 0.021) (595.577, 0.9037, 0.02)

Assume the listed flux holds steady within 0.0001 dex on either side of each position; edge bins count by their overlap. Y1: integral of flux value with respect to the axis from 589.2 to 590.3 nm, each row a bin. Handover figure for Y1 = 0.86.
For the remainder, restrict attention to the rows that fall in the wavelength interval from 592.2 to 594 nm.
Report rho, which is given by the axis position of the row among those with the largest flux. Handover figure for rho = 593.387 nm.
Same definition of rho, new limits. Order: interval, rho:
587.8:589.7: 588.218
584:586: 584.437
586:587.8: 587.676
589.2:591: 590.661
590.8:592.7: 591.477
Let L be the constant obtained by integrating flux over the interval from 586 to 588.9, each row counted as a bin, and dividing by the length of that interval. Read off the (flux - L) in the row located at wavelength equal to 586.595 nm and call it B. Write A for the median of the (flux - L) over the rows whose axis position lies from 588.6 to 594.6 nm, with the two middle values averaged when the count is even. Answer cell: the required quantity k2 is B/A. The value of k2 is 1.7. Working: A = 0.012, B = 0.02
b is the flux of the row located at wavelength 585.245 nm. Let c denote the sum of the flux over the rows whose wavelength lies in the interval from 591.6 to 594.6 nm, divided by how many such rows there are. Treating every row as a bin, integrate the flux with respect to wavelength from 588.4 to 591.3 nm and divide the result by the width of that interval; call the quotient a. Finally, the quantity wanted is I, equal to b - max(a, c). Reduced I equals -0.018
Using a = 0.81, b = 0.8984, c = 0.917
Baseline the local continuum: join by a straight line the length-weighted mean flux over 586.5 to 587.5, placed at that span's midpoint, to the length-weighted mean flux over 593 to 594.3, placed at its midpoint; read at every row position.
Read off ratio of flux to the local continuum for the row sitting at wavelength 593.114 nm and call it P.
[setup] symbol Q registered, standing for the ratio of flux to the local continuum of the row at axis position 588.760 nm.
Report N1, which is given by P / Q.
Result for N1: 1.16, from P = 0.96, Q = 0.83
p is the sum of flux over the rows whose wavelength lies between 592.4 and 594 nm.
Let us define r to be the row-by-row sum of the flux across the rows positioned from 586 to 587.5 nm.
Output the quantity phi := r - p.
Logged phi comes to 0.0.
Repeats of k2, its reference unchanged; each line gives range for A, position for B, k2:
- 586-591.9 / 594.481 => -0.7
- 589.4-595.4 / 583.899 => 5.1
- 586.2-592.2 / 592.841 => 10.8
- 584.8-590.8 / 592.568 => -27.3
